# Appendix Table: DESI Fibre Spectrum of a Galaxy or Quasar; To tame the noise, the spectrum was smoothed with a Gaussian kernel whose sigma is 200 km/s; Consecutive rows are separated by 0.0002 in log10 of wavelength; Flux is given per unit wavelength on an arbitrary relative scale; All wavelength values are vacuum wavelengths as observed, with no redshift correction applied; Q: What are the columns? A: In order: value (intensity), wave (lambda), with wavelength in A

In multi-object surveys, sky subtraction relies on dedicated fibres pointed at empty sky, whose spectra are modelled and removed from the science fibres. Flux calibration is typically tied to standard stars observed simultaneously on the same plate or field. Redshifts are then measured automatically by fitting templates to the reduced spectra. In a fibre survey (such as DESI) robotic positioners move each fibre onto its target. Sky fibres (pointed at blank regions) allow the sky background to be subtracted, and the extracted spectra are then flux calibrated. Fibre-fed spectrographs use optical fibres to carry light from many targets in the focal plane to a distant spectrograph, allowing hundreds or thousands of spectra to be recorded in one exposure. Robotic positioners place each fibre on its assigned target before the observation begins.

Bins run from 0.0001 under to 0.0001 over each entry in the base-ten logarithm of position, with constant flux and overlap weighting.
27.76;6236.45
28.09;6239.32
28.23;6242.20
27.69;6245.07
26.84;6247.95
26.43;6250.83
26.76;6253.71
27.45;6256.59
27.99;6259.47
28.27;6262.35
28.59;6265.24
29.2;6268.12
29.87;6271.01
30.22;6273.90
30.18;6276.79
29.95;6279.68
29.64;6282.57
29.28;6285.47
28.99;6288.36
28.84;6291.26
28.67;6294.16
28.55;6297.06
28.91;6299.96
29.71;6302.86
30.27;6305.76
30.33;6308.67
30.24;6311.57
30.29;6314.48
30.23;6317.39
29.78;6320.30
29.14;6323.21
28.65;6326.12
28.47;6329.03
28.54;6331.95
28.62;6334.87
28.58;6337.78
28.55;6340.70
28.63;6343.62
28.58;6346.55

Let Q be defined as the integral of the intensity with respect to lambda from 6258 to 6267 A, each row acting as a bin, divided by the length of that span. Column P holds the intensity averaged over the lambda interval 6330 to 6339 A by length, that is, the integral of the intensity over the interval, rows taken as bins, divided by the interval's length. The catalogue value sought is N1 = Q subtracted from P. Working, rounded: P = 28.6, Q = 28.3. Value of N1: 0.2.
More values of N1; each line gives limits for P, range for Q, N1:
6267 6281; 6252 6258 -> 2.8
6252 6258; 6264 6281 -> -2.6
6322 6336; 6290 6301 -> -0.1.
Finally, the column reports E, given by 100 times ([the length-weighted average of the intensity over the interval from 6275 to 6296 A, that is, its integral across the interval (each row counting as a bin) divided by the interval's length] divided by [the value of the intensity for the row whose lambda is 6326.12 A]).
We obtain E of 102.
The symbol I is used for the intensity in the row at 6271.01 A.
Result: 29.87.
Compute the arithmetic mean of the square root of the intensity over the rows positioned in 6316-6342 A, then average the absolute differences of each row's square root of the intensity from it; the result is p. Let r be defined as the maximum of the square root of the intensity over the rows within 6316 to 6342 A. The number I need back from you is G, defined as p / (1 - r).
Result -0.0105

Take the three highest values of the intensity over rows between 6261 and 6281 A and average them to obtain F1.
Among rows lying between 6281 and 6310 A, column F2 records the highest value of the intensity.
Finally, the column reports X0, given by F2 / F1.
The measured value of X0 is 1.01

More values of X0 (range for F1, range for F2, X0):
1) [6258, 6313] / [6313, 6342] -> 1.00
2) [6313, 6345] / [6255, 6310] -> 1.01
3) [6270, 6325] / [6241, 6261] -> 0.93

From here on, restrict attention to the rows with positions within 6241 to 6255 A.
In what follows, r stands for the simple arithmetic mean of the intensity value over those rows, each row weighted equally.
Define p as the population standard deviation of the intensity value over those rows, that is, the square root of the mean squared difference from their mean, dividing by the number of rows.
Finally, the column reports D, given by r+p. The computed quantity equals 27.9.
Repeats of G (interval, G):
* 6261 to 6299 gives -0.0115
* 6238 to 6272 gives -0.0162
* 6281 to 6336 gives -0.0127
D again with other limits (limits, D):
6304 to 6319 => 30.3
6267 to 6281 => 30.3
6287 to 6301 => 29.0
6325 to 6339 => 28.6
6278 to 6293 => 29.7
